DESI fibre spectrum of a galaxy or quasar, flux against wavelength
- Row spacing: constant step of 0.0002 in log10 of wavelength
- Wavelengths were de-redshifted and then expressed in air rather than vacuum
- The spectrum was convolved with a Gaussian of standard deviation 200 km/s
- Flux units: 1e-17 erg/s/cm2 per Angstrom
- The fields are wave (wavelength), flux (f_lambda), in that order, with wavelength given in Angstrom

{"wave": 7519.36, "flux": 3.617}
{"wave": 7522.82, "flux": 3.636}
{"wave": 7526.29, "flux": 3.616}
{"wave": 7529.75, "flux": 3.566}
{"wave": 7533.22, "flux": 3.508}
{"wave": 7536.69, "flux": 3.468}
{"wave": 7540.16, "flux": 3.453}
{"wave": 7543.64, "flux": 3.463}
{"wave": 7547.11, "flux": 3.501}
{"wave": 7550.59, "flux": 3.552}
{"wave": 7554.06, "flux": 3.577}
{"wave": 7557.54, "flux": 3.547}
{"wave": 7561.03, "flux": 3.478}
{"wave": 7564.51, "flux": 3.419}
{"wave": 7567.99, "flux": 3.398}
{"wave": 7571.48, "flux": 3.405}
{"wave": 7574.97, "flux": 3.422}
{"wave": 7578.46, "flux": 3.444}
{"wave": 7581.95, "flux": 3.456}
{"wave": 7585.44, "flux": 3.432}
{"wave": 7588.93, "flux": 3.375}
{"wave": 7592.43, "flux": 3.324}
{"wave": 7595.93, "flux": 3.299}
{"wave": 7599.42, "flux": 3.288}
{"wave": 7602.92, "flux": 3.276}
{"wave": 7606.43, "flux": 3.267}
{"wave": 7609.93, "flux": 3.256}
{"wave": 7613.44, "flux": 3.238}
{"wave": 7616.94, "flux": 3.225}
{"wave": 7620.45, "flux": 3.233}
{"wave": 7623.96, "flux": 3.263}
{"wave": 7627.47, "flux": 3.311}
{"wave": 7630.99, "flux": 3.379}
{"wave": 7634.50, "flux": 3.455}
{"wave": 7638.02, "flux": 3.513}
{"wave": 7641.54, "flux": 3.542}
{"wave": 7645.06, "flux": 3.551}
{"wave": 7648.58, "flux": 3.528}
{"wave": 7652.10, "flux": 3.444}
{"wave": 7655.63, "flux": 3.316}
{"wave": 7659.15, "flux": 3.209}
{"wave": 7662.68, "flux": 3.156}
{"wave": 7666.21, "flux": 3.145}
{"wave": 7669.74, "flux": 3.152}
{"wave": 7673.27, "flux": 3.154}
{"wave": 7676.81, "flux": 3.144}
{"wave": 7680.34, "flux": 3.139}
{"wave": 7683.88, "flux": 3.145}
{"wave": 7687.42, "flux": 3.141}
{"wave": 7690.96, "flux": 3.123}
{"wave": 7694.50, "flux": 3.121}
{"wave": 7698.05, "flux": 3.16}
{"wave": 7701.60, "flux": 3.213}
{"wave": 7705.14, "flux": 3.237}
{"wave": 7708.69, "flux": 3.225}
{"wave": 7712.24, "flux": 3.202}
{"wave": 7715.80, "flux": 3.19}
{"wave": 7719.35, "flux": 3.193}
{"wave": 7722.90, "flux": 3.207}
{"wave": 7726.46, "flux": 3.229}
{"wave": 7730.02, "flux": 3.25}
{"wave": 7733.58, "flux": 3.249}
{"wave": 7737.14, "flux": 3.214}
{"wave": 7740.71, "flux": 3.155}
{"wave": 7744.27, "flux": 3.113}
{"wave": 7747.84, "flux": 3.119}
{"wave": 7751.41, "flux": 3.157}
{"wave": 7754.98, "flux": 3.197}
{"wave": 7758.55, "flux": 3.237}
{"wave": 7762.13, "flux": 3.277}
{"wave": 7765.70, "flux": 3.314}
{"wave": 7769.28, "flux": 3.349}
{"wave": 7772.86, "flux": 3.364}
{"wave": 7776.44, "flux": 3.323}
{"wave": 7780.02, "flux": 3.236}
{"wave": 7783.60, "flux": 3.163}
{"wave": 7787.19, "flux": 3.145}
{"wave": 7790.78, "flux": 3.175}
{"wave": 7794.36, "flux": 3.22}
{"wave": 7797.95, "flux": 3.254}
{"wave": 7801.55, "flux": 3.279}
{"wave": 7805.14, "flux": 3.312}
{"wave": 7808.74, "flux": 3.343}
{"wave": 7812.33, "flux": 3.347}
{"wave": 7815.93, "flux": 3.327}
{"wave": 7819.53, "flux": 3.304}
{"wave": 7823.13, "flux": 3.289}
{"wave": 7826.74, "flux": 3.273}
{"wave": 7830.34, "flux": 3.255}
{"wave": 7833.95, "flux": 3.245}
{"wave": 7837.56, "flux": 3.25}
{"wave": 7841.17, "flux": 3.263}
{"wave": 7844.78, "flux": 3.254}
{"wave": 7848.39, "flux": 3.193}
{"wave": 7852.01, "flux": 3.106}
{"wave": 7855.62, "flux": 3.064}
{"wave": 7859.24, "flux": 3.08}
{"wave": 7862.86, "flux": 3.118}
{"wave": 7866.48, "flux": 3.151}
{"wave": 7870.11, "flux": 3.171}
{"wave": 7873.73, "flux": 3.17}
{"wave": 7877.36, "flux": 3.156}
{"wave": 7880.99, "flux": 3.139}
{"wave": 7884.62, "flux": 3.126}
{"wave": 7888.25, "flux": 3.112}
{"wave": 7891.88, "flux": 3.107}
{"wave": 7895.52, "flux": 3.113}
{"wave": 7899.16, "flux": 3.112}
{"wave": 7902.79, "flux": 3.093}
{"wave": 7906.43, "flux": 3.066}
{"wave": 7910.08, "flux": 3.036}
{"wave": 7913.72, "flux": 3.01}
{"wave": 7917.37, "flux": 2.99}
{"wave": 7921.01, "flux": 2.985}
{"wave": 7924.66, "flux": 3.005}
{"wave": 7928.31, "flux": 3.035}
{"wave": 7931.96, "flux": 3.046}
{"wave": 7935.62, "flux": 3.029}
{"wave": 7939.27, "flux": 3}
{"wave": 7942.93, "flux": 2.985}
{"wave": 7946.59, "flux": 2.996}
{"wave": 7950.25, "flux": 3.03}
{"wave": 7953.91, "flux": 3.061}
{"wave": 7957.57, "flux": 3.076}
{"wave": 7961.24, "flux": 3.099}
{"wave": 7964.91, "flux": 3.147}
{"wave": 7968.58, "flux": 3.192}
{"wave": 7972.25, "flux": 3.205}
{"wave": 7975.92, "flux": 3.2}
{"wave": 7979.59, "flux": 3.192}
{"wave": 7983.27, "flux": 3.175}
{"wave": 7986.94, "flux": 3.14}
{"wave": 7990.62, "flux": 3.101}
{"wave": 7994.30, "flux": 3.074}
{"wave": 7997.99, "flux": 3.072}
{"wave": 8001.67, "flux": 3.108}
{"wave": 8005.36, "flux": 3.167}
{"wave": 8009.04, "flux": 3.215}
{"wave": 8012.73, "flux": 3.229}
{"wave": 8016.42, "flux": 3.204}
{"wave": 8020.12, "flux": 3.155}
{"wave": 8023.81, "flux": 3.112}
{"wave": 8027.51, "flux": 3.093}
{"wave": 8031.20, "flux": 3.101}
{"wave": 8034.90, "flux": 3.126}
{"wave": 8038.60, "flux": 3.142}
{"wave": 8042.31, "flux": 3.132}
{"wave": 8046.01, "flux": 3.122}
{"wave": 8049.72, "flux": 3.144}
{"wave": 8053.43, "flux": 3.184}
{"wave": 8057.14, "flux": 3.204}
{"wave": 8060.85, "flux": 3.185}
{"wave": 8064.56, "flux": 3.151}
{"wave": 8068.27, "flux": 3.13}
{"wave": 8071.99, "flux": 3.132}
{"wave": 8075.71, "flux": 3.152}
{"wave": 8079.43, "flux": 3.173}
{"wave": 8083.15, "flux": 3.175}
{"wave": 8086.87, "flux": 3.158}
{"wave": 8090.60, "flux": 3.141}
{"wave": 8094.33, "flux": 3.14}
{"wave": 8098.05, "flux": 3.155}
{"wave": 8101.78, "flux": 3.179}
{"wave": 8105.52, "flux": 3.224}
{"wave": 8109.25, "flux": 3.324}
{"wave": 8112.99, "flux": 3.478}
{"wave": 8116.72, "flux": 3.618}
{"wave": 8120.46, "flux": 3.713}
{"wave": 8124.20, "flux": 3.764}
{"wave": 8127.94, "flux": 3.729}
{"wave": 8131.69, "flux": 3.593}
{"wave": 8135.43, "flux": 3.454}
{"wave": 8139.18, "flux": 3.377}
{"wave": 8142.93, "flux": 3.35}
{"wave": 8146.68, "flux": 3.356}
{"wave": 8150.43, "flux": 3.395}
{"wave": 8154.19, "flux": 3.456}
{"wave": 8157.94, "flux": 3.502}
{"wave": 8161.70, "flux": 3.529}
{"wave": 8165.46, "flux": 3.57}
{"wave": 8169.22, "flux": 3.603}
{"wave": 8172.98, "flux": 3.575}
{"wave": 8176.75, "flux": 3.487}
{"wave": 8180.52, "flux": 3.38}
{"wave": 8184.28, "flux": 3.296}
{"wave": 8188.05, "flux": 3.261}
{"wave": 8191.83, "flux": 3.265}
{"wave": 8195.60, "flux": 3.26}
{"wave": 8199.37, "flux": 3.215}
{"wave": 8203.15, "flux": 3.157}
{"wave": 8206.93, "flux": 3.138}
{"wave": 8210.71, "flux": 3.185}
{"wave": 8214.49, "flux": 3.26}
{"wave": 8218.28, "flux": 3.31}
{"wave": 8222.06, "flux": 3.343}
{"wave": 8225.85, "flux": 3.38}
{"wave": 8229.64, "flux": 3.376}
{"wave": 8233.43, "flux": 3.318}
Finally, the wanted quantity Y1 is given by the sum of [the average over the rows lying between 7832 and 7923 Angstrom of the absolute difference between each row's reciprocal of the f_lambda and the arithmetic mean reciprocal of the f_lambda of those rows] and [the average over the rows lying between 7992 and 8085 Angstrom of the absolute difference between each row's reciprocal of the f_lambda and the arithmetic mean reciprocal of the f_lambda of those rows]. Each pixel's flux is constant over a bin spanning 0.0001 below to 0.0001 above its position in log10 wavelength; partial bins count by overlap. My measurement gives 0.010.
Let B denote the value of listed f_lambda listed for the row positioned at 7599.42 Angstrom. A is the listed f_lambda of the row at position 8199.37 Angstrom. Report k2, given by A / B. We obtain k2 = 0.98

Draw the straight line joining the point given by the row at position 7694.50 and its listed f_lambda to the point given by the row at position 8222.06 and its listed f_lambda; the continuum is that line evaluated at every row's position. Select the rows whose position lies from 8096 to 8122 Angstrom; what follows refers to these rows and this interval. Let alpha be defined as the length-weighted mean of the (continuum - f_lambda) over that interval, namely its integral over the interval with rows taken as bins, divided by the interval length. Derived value -0.08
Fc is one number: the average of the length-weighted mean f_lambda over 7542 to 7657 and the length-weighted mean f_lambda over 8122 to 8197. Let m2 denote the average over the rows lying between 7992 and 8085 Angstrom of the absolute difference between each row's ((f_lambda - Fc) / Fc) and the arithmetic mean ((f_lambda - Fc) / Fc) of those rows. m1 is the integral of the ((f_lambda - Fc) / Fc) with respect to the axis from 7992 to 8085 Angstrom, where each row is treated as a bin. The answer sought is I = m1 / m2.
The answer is -773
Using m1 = -7.7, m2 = 0.010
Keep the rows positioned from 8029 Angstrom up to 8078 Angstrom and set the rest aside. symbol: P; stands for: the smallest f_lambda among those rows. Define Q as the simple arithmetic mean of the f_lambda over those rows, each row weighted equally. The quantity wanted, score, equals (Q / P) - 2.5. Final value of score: -1.49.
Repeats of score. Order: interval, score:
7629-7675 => -1.43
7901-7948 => -1.49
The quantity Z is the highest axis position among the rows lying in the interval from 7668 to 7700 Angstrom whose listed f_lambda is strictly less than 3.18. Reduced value 7698.05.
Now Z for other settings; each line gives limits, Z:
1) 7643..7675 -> 7673.27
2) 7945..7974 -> 7964.91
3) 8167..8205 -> 8203.15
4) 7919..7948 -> 7946.59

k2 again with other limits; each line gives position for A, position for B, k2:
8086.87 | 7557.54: 0.89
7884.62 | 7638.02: 0.89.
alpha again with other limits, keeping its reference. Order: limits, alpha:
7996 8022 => 0.09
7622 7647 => -0.33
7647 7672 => -0.17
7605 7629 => -0.17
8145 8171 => -0.17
